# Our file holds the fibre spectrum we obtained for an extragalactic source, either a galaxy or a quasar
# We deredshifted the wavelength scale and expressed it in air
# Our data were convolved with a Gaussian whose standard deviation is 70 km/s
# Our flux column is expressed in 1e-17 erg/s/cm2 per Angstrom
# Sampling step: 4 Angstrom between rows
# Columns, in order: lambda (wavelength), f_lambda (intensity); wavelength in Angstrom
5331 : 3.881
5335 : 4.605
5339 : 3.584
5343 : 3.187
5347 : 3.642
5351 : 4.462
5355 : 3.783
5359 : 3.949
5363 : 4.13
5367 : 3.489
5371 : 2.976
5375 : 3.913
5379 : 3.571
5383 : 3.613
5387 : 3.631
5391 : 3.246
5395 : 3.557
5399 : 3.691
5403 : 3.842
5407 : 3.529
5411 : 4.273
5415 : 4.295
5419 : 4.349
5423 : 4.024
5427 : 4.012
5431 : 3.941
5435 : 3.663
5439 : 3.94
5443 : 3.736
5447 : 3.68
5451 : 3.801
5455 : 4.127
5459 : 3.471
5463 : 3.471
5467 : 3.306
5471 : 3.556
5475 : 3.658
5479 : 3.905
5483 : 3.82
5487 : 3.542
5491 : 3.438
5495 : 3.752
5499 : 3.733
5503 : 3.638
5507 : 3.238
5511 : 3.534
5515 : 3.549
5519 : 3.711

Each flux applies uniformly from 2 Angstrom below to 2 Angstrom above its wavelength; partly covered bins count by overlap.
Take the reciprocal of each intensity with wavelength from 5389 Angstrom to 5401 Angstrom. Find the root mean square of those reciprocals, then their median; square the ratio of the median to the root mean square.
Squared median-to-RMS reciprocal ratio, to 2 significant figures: 0.96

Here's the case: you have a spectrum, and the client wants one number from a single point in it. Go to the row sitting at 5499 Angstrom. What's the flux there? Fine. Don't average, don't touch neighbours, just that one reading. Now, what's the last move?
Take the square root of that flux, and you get 1.93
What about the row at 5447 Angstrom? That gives 1.92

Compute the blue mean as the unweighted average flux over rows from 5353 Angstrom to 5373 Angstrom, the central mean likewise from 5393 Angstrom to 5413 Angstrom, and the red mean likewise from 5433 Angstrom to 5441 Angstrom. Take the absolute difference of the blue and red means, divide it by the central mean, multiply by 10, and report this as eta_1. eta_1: 0.36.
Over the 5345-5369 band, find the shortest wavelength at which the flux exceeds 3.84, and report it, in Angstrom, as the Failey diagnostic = 5351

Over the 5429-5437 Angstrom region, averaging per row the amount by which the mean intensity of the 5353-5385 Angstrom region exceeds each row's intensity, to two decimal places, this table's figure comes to -0.12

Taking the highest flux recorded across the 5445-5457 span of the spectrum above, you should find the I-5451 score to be 4.127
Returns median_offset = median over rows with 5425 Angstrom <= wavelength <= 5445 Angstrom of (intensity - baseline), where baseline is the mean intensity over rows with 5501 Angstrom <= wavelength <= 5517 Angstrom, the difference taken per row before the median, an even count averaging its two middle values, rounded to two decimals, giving 0.45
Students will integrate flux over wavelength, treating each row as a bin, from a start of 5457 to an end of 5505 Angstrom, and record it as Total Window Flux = 173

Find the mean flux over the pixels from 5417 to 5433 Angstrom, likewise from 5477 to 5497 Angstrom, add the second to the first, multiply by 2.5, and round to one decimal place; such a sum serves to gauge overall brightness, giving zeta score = 19.4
